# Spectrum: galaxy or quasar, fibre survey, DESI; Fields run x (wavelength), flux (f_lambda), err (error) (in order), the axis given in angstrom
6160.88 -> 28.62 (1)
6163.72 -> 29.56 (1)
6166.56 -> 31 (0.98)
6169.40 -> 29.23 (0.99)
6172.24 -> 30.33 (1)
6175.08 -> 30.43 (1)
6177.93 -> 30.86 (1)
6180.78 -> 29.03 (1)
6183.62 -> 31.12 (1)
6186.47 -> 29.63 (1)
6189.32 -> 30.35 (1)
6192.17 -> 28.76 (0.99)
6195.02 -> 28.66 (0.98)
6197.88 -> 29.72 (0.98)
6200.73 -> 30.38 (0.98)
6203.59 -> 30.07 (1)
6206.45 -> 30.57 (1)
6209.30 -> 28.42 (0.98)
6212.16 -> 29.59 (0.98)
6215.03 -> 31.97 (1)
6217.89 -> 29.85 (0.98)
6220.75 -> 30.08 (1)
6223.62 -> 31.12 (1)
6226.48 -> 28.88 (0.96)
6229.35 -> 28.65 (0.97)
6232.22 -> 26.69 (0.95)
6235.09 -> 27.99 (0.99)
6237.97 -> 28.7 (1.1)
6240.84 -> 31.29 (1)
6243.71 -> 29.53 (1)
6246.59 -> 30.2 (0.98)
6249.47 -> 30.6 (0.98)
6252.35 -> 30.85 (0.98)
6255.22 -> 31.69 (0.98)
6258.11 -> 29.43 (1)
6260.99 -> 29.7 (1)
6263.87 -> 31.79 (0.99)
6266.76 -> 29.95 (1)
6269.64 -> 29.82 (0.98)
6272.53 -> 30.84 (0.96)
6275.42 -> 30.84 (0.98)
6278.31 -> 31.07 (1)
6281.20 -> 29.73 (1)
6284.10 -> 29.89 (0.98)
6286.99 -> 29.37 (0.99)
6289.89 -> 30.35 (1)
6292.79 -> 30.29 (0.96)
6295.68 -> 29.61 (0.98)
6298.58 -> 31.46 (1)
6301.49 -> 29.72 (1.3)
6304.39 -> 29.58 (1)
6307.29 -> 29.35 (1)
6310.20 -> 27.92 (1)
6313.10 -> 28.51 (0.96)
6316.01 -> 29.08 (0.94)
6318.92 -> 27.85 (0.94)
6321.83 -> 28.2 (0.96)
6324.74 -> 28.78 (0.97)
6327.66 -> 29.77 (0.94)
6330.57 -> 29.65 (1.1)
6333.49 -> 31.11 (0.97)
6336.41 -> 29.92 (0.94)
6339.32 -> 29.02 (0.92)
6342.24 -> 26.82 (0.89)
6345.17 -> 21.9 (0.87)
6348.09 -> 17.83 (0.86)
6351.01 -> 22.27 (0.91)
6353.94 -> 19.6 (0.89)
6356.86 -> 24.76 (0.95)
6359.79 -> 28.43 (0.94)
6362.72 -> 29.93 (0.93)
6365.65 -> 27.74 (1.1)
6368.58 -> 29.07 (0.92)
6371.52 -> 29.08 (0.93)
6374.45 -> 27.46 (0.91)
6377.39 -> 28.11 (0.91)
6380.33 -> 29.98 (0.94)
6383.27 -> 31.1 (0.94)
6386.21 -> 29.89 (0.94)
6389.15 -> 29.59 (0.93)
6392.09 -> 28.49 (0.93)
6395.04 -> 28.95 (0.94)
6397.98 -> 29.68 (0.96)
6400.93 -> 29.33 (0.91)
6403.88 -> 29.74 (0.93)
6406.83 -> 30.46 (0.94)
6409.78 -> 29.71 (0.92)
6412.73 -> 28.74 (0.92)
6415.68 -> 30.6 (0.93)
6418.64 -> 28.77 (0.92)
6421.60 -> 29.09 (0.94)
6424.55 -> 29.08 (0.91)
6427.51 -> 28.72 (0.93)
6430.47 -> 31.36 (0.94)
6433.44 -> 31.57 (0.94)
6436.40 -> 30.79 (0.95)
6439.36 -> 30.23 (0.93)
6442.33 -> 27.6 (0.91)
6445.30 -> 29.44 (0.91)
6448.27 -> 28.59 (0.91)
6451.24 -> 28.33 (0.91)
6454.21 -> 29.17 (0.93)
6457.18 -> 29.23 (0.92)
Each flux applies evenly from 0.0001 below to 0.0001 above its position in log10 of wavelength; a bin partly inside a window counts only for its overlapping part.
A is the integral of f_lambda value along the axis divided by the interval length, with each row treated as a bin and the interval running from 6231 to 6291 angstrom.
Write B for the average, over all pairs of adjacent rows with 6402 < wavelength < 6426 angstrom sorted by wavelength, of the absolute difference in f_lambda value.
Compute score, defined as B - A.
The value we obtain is -29.1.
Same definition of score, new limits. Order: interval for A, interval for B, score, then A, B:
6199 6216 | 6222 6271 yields -28.9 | 30.1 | 1.22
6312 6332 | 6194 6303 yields -27.8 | 28.8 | 1.07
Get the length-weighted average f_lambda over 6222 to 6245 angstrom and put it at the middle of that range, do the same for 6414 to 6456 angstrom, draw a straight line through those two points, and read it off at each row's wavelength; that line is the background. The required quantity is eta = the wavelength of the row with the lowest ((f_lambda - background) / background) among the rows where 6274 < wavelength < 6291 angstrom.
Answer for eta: 6286.99 angstrom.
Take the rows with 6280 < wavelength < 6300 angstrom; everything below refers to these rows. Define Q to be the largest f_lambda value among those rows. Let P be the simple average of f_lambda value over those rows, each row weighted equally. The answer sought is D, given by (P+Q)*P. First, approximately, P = 30.1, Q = 31.46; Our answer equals 1853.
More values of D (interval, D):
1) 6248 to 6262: 1893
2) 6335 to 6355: 1287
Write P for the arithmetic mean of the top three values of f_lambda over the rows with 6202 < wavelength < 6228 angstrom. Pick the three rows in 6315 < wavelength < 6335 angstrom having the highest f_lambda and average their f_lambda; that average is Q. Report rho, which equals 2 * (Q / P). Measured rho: 1.93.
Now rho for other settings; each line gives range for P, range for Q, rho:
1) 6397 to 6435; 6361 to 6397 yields 1.95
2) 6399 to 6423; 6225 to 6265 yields 2.09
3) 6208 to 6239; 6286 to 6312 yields 1.98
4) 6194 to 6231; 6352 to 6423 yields 1.97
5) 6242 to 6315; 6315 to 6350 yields 1.91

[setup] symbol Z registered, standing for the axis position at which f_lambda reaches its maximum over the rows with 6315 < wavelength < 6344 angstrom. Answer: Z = 6333.49 angstrom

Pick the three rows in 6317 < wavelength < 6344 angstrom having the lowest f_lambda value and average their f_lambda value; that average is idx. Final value 27.6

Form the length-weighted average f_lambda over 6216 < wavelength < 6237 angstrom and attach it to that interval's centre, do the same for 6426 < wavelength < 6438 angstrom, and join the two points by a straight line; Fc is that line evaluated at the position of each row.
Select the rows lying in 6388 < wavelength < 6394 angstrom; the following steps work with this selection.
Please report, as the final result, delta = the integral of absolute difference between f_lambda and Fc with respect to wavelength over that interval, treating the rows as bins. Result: 8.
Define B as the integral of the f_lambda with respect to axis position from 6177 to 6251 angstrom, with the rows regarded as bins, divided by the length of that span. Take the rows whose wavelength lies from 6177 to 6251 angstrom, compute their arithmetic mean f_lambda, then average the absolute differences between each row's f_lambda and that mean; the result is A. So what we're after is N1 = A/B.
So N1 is 0.0313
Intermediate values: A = 0.93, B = 29.7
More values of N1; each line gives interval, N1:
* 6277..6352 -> 0.0708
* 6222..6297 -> 0.0294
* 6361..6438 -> 0.0284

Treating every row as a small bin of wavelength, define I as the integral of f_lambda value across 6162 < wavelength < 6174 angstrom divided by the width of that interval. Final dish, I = 30.0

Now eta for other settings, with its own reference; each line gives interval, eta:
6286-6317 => 6310.20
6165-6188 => 6180.78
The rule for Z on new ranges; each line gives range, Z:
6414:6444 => 6433.44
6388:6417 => 6415.68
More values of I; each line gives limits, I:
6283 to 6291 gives 29.9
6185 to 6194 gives 29.5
